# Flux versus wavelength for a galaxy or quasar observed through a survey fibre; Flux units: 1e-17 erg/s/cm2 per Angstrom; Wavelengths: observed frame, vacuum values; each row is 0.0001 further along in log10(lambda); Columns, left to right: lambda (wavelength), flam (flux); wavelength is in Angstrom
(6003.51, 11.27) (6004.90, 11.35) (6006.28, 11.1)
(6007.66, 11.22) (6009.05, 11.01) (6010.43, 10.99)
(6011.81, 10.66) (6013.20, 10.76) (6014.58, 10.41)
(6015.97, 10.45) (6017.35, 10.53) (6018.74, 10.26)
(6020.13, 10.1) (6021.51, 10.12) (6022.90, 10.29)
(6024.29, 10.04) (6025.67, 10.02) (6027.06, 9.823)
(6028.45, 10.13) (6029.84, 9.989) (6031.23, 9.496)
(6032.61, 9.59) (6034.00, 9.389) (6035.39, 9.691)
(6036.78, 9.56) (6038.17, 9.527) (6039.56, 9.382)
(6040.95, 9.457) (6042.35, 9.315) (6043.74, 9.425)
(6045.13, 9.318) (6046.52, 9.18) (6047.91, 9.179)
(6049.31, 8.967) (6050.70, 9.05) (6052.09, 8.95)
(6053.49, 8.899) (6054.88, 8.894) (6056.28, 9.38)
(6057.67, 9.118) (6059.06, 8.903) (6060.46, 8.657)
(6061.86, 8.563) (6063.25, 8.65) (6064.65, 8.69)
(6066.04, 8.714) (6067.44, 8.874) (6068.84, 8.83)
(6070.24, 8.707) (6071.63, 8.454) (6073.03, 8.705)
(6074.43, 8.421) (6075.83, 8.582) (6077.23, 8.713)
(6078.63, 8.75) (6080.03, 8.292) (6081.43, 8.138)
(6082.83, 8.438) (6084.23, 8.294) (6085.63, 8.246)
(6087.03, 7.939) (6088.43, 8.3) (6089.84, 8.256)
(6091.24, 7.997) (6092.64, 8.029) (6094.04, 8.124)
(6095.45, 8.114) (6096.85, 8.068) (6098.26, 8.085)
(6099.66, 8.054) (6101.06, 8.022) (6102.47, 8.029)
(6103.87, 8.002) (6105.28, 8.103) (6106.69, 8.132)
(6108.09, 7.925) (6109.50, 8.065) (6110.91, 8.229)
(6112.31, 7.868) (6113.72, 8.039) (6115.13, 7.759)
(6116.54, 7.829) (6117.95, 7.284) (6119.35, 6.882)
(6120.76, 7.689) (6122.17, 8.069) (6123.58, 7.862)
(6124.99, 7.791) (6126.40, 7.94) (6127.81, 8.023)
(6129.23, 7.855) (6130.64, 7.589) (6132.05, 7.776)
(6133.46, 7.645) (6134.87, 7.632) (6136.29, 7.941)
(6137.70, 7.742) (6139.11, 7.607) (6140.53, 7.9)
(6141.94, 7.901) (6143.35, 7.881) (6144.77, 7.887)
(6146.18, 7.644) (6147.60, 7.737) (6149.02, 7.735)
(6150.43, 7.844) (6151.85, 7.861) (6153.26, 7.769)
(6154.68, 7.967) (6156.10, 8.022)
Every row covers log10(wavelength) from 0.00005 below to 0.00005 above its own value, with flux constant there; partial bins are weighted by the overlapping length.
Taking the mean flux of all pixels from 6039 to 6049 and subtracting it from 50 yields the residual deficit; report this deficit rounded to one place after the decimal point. 40.7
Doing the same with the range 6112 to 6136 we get 42.3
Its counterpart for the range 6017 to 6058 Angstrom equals 40.4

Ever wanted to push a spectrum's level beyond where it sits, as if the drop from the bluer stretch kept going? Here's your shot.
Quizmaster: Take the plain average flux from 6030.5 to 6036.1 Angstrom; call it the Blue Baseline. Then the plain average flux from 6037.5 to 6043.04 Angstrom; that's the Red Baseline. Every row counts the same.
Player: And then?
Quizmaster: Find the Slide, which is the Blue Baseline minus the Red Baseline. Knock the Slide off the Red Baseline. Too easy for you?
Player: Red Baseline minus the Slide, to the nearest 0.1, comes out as 9.3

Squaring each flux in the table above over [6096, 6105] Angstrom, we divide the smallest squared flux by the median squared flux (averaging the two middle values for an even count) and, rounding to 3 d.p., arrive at 0.990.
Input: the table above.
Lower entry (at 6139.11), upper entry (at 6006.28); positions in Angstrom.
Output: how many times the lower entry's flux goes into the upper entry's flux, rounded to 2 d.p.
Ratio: 1.46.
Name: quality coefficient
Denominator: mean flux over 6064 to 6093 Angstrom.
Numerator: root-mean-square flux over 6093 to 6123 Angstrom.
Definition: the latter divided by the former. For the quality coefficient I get 0.94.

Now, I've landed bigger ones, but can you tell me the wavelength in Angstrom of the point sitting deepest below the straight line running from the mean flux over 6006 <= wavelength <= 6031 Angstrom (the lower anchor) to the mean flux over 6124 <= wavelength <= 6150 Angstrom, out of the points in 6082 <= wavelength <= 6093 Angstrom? 6087.03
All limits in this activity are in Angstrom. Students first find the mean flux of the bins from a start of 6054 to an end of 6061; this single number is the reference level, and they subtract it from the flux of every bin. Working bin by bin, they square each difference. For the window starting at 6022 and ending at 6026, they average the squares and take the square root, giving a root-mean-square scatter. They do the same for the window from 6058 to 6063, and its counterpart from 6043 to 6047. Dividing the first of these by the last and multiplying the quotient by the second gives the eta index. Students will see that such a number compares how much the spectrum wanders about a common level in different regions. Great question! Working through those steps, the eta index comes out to 1.1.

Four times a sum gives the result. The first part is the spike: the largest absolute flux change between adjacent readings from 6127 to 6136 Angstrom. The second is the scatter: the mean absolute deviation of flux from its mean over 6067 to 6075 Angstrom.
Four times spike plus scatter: 1.67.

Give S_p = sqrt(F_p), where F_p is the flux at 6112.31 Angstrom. 2.80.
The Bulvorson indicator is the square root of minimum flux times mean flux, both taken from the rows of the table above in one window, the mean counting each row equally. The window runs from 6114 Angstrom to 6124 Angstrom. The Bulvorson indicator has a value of 7.2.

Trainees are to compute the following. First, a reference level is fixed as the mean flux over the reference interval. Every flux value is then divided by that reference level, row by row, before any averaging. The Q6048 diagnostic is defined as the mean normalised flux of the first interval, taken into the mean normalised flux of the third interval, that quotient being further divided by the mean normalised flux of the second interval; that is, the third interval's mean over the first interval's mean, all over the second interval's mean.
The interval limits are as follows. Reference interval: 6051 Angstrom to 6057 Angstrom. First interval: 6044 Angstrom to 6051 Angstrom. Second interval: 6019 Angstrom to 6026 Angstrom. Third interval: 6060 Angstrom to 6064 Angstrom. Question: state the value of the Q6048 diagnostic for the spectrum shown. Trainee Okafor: 0.84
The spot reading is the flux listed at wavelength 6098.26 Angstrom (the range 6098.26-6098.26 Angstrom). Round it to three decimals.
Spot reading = 8.085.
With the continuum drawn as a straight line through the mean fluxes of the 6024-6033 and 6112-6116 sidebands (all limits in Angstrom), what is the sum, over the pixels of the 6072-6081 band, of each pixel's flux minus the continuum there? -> -1.1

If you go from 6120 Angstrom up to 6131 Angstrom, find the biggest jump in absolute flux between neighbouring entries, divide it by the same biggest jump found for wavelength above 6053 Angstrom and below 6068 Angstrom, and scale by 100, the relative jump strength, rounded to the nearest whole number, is 78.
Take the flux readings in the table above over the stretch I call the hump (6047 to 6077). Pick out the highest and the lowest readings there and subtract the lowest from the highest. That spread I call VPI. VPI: 1.0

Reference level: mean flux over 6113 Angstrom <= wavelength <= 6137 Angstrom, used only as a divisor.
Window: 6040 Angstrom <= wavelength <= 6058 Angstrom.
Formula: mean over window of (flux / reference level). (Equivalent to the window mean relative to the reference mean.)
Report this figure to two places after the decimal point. 1.18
